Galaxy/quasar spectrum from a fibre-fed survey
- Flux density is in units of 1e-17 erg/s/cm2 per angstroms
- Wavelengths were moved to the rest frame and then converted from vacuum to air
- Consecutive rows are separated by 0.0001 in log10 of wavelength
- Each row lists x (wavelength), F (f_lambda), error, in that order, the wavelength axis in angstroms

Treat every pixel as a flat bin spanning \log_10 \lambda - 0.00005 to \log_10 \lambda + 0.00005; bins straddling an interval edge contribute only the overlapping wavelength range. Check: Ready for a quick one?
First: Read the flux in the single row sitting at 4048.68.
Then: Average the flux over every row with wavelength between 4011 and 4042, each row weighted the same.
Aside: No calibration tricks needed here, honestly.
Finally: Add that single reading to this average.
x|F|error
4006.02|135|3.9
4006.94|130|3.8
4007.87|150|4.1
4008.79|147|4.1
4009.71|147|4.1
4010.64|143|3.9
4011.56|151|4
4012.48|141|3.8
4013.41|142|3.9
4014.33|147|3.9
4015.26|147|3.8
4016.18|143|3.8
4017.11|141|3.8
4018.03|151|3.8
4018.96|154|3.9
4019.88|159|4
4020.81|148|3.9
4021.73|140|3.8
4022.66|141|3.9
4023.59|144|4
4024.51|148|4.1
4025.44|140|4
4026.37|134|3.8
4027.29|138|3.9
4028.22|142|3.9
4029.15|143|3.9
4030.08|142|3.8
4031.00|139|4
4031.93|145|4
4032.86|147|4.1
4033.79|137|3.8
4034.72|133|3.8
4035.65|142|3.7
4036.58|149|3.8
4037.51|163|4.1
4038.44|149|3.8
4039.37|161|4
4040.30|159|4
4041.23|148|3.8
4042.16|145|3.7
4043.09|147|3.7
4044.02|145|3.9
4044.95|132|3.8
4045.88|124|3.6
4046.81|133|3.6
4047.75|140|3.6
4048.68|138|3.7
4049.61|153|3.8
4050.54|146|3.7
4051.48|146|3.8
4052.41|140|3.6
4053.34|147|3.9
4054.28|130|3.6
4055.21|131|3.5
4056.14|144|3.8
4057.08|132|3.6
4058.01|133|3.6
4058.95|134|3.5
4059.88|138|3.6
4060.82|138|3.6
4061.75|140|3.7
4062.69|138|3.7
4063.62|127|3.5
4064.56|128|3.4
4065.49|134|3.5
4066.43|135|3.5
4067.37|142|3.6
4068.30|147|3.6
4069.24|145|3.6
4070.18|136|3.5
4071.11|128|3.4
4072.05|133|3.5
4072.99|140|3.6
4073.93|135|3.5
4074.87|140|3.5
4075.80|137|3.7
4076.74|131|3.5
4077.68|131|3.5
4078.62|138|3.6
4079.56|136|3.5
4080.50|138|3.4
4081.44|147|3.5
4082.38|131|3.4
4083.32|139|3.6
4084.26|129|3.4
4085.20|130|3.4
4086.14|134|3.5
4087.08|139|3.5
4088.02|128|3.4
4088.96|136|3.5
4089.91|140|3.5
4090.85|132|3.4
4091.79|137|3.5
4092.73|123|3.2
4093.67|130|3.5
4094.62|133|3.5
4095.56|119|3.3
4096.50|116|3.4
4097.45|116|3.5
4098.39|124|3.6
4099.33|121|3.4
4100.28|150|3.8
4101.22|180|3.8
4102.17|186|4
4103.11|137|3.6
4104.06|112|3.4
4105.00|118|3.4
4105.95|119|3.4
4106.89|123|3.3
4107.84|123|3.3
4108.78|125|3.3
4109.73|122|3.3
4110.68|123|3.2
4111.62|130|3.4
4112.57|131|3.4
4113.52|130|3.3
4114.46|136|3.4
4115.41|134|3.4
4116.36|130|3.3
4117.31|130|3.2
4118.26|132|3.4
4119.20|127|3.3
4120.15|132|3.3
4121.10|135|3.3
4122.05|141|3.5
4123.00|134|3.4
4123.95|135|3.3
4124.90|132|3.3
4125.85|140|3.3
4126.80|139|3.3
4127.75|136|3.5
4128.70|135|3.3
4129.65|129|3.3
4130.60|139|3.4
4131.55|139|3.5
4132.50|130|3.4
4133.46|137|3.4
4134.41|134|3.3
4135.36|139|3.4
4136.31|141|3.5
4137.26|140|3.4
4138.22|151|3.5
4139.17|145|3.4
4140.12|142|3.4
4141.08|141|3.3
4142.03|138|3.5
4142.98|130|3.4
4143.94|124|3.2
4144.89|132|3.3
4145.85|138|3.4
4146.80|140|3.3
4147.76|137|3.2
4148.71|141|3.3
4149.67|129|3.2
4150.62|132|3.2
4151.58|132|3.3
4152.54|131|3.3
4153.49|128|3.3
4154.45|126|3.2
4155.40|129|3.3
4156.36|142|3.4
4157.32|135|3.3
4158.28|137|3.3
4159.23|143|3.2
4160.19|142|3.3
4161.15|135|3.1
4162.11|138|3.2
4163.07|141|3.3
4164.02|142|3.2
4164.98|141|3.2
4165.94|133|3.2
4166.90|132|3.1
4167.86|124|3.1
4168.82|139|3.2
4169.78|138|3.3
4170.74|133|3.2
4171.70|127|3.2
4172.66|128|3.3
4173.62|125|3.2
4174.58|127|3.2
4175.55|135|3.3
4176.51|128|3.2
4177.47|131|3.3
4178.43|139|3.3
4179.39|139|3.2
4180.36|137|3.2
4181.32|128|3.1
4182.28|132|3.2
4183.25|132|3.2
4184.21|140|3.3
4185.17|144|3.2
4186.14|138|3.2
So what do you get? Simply 284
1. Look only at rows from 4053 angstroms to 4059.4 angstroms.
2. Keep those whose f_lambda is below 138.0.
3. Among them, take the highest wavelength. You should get 4058.95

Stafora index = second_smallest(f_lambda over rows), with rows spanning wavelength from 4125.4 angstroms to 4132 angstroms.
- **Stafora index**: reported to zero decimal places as 135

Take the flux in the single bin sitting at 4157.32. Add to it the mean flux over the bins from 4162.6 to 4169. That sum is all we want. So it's 271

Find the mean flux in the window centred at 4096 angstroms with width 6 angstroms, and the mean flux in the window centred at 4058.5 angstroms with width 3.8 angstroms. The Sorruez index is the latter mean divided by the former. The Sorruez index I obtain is 1.09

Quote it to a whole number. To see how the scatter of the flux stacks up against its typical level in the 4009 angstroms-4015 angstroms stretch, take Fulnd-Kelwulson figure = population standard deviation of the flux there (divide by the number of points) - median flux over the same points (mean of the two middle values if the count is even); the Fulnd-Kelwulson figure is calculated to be -142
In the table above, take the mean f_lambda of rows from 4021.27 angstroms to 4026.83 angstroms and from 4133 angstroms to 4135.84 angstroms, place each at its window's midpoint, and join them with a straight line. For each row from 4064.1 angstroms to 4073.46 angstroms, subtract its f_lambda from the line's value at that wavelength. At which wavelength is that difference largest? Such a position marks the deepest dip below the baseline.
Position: 4064.56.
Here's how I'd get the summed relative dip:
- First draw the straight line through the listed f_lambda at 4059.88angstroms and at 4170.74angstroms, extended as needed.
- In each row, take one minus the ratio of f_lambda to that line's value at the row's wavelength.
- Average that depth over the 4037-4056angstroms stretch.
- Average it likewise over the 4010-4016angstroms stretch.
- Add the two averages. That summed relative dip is -0.074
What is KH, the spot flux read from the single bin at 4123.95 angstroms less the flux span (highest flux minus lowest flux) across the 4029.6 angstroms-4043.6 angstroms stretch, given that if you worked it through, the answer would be 105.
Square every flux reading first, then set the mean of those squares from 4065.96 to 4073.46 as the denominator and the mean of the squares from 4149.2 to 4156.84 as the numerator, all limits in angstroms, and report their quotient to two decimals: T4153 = 0.90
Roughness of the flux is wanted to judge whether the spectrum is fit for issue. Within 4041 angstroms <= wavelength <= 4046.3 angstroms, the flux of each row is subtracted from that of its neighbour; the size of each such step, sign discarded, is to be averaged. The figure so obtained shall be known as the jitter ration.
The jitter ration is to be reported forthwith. 5.6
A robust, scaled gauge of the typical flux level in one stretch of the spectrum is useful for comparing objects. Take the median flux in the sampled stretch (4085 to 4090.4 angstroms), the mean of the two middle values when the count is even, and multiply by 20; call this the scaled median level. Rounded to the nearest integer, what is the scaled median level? 2700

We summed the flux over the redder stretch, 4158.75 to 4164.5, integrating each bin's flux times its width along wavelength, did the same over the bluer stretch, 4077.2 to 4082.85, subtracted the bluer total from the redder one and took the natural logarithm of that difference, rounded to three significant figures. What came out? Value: 3.54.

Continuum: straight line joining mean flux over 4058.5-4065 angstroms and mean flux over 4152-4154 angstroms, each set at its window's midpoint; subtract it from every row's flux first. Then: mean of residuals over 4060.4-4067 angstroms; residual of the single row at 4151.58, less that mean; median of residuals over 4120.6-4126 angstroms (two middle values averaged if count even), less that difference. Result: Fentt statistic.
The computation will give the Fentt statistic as 1.0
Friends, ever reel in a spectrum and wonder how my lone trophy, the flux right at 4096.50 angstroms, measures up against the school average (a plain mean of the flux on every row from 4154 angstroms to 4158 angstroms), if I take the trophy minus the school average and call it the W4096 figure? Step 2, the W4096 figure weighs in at -17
